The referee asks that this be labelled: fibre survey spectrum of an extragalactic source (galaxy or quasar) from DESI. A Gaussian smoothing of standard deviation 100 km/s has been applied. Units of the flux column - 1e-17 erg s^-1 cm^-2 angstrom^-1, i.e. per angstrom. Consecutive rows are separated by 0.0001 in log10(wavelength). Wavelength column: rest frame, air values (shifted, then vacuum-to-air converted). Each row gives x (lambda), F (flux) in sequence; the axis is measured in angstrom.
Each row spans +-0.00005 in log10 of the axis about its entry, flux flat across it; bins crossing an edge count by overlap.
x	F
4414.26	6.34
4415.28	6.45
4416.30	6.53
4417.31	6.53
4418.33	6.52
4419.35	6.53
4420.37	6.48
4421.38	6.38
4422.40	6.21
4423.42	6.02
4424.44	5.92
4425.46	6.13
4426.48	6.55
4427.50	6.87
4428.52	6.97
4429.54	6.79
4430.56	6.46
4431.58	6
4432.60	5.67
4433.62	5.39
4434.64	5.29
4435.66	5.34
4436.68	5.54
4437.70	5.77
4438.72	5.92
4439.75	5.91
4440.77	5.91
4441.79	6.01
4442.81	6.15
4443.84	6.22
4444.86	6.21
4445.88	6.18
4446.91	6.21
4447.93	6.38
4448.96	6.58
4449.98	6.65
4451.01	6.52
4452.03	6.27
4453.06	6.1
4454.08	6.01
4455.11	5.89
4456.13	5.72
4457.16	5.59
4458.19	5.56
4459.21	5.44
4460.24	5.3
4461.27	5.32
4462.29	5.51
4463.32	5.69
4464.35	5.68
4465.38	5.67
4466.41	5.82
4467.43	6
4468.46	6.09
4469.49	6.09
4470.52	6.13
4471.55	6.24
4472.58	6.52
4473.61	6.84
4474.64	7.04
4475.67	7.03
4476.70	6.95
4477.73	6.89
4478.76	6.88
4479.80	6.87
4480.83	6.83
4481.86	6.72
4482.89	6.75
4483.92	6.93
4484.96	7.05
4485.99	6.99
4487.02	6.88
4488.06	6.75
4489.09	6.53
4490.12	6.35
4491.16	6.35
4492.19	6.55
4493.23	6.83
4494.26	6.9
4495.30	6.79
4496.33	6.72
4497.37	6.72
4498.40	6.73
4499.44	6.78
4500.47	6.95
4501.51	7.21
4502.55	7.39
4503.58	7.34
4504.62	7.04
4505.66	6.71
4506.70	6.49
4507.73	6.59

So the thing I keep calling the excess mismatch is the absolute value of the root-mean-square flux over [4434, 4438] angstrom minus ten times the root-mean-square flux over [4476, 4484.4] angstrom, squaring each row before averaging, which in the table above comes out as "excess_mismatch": 63.0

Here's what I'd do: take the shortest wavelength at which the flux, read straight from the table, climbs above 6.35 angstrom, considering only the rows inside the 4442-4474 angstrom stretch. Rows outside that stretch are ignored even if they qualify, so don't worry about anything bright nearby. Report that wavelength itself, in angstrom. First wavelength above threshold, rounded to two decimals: 4447.93 angstrom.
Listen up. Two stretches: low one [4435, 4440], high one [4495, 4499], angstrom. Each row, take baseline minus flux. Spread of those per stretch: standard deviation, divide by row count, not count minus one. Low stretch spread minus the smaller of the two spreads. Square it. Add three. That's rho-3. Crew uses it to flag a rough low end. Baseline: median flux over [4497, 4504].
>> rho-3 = 3.04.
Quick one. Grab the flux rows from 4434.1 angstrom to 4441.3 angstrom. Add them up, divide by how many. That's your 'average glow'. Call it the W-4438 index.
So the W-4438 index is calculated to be 5.7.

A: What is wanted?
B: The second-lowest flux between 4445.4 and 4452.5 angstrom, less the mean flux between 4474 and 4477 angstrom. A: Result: -0.8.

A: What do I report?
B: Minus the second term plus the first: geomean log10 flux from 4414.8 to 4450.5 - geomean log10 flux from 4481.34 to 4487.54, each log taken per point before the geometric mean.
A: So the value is -0.048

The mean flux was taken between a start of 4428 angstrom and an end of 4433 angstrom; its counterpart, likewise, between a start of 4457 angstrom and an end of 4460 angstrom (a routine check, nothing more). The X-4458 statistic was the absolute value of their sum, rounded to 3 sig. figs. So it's 11.9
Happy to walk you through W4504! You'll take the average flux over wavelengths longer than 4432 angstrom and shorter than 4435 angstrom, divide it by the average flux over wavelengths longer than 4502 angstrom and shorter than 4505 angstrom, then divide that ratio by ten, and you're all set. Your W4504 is 0.075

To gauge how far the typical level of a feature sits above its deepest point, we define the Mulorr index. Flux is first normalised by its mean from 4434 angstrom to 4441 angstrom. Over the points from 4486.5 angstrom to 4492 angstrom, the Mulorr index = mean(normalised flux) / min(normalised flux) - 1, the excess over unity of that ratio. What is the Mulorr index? 0.035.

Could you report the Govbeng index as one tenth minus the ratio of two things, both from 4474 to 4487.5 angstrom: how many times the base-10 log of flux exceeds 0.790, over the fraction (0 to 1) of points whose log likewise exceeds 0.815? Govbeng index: -13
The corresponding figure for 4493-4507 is -15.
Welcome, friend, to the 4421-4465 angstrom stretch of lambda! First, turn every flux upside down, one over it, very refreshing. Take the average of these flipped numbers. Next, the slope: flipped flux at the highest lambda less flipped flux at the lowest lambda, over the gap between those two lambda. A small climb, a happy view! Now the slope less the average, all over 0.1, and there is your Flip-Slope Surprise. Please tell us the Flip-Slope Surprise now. -1.67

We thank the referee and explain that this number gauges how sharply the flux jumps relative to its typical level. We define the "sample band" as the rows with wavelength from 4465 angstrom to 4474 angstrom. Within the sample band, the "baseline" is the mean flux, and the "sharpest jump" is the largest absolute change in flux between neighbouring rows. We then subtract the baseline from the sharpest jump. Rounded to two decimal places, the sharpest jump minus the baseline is -5.84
